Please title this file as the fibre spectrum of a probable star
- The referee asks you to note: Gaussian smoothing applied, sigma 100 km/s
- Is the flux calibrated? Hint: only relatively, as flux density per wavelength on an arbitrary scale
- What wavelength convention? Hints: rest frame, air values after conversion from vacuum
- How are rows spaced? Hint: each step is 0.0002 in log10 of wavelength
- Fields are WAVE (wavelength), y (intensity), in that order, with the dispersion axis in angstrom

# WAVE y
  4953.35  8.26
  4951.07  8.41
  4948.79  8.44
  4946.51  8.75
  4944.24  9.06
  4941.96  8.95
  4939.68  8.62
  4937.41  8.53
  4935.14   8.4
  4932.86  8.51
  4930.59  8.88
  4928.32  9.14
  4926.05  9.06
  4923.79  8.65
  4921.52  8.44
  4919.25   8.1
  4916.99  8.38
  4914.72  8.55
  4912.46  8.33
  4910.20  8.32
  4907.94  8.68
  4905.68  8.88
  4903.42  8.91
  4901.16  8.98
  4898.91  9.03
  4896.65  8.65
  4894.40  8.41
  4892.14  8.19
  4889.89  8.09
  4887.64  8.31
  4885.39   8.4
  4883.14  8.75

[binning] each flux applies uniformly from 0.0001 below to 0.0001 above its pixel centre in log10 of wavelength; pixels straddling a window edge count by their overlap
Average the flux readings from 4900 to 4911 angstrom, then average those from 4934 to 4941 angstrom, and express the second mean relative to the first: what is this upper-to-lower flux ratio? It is 0.97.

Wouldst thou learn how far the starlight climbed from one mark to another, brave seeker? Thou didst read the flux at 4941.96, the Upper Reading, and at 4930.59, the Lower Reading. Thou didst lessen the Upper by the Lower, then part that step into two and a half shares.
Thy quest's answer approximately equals 0.0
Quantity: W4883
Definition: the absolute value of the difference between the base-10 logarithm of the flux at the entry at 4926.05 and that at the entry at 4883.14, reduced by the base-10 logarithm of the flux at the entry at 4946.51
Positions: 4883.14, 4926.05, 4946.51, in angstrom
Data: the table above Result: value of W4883 -0.93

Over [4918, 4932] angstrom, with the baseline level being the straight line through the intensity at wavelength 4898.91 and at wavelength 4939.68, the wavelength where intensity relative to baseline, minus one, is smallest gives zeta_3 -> 4919.25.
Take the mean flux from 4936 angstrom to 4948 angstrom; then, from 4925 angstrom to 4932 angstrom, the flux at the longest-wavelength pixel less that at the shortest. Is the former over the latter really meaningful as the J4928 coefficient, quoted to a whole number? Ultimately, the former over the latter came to -49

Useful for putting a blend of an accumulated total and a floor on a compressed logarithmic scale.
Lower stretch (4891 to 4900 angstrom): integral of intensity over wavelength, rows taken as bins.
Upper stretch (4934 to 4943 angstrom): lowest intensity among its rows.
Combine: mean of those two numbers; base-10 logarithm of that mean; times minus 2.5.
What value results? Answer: -4.08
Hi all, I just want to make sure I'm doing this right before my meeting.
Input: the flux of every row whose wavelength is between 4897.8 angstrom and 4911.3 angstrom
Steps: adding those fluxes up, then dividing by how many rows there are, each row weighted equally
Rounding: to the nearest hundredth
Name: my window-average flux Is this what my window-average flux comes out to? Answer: 8.80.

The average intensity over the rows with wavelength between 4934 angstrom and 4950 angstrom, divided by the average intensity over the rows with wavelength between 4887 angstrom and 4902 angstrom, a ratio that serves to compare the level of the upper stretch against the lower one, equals 1.018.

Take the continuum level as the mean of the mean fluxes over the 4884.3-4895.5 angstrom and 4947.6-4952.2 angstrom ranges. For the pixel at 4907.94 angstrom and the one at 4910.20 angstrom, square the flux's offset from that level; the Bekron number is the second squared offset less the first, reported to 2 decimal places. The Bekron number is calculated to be -0.11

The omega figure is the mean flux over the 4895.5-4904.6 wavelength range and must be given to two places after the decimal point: 8.89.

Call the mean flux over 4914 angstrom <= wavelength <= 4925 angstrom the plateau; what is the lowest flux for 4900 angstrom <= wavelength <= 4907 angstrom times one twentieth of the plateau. 3.74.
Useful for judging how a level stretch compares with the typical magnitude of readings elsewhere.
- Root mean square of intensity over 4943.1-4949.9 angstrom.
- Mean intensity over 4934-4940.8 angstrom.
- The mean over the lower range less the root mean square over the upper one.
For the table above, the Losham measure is -0.2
